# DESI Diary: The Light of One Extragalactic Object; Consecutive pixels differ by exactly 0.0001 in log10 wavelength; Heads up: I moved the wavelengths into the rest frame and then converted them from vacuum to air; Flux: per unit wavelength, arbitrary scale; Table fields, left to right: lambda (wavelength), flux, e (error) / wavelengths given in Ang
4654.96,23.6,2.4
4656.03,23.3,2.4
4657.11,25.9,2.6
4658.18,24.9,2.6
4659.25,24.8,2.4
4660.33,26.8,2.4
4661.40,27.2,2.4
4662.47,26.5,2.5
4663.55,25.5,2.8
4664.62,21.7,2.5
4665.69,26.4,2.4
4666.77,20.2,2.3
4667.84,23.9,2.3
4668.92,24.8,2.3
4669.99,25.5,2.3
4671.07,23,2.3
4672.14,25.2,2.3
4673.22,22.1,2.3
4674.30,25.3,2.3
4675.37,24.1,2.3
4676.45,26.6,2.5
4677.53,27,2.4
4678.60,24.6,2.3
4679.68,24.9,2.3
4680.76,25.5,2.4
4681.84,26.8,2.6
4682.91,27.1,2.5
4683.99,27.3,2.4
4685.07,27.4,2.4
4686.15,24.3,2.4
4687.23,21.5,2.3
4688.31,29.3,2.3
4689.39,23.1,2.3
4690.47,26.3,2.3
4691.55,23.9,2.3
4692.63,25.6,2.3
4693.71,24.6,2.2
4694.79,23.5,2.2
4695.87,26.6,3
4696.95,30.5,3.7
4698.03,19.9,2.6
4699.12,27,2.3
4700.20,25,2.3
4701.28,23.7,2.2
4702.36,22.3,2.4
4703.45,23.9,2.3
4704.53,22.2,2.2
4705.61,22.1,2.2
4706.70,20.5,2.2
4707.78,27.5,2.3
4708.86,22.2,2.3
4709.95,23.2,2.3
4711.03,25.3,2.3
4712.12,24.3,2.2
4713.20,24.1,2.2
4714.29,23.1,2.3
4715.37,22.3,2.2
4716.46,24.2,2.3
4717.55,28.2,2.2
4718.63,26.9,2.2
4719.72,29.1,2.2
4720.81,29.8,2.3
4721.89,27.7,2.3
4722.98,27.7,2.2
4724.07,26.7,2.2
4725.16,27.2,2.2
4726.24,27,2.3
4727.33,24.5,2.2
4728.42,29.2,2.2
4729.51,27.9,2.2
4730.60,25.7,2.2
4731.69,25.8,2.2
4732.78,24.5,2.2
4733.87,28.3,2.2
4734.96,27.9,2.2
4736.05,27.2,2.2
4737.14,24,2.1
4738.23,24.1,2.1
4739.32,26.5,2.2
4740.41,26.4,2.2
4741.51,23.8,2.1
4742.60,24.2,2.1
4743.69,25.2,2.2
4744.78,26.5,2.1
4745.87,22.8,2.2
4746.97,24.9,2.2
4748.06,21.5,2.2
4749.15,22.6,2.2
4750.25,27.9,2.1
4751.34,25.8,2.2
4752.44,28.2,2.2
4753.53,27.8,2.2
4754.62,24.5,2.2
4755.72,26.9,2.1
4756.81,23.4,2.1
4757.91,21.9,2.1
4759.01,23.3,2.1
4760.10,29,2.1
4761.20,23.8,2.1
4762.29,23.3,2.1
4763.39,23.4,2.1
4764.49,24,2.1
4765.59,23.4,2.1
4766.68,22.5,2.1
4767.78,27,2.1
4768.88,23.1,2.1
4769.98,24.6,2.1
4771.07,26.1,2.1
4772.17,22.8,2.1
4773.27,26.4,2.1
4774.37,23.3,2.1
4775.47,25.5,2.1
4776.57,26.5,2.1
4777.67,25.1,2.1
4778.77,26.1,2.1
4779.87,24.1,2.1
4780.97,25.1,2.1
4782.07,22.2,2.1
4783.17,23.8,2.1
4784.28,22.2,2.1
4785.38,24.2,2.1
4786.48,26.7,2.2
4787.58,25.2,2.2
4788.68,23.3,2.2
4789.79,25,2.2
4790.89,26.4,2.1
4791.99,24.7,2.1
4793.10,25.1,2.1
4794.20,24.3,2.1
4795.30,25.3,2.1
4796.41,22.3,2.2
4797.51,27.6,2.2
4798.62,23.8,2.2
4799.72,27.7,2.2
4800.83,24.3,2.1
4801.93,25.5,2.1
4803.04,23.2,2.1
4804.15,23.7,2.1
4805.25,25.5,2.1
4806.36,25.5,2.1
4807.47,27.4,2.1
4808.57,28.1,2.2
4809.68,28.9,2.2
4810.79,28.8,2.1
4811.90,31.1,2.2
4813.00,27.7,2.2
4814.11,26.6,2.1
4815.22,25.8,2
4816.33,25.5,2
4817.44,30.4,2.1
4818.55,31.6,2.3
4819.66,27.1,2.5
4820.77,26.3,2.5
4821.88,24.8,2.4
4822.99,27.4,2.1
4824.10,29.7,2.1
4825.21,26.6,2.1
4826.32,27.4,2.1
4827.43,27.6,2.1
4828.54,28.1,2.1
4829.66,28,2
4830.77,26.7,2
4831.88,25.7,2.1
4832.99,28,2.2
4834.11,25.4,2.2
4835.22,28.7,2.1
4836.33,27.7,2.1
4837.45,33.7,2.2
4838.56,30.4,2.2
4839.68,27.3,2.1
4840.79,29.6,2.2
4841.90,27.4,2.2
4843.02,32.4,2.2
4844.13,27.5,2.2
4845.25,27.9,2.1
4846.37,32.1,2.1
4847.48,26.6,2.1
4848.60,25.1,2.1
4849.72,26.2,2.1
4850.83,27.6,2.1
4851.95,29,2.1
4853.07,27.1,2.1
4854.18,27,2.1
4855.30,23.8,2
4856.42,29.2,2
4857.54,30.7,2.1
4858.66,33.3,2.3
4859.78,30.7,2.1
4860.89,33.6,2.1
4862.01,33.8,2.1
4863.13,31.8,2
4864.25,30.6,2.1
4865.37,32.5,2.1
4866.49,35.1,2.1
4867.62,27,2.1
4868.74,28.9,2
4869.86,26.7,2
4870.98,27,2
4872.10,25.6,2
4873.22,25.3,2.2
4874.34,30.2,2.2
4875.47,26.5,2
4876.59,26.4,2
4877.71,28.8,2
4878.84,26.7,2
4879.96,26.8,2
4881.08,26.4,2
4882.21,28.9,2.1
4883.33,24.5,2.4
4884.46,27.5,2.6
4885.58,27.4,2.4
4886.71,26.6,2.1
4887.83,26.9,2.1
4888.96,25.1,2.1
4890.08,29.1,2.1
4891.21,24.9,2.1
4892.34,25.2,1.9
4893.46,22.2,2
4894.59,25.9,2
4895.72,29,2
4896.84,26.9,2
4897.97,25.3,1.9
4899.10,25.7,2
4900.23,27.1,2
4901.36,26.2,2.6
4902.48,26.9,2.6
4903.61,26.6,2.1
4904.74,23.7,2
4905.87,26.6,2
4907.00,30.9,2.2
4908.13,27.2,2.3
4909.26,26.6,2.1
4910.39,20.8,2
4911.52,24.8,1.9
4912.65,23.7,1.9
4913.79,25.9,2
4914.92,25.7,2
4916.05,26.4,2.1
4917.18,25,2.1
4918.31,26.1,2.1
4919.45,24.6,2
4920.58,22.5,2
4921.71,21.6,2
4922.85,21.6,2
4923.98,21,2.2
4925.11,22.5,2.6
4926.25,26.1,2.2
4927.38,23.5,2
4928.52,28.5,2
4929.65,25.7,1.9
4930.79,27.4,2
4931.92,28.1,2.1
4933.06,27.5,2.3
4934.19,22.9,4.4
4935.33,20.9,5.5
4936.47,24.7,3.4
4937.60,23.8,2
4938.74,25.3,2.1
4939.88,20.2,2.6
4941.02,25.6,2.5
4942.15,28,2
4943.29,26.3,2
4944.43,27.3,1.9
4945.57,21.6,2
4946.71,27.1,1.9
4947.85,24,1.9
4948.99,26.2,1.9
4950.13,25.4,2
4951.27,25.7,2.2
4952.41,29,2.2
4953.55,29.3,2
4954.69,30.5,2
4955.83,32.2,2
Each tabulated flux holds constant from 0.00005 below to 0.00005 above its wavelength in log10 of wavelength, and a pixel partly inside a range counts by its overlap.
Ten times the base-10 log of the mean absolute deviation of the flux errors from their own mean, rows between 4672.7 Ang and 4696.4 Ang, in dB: -9.6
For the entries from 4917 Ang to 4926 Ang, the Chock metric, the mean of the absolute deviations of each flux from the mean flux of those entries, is 1.6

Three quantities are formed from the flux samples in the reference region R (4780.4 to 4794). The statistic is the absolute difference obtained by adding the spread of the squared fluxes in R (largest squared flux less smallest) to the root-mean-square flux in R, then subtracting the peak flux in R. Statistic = 218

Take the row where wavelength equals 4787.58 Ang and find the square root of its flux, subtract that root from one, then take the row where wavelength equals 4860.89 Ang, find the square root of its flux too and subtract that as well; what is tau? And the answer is -9.8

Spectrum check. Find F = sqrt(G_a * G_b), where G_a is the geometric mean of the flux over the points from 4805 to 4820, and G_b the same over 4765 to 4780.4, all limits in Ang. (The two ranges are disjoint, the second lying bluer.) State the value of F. 26.2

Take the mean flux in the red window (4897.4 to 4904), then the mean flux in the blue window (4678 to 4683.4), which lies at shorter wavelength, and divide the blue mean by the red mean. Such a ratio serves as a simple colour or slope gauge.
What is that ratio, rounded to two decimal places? 0.98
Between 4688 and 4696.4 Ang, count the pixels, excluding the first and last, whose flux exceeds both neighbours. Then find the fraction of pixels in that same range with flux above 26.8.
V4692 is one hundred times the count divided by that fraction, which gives 1600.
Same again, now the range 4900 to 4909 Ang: 400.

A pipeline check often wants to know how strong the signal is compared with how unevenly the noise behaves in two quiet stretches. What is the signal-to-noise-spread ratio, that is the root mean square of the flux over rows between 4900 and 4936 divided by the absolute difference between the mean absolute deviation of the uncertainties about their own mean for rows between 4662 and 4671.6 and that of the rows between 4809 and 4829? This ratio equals 2923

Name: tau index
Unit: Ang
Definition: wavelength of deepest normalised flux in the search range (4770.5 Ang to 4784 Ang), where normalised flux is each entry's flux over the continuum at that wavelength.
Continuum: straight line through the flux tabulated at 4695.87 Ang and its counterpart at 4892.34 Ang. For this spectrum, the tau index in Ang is 4782.07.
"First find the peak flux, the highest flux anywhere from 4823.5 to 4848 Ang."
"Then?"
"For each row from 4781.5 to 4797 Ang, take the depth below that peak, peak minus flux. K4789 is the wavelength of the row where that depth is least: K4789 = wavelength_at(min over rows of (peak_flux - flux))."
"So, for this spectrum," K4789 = 4786.48 Ang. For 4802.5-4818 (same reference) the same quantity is 4811.90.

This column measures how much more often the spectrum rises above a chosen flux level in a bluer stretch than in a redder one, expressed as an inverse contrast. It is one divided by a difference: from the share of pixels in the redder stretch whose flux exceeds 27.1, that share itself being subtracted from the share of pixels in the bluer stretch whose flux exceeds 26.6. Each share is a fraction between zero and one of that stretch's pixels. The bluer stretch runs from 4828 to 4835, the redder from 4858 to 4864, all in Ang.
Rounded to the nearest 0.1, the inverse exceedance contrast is -3.0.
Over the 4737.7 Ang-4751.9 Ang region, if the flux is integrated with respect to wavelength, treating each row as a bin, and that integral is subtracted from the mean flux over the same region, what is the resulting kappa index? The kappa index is -327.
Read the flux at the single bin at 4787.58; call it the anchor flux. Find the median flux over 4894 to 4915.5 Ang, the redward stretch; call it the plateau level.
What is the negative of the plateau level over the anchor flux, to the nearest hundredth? -1.04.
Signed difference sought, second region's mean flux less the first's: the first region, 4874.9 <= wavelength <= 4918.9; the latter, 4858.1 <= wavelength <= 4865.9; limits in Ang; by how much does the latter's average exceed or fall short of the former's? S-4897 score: 6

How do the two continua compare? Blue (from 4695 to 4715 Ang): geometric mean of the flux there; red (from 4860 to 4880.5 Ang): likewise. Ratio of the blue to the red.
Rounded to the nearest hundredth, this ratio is 0.83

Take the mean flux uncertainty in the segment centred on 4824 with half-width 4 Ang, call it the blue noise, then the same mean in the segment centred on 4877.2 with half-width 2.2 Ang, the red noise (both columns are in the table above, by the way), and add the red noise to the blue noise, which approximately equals 4.2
